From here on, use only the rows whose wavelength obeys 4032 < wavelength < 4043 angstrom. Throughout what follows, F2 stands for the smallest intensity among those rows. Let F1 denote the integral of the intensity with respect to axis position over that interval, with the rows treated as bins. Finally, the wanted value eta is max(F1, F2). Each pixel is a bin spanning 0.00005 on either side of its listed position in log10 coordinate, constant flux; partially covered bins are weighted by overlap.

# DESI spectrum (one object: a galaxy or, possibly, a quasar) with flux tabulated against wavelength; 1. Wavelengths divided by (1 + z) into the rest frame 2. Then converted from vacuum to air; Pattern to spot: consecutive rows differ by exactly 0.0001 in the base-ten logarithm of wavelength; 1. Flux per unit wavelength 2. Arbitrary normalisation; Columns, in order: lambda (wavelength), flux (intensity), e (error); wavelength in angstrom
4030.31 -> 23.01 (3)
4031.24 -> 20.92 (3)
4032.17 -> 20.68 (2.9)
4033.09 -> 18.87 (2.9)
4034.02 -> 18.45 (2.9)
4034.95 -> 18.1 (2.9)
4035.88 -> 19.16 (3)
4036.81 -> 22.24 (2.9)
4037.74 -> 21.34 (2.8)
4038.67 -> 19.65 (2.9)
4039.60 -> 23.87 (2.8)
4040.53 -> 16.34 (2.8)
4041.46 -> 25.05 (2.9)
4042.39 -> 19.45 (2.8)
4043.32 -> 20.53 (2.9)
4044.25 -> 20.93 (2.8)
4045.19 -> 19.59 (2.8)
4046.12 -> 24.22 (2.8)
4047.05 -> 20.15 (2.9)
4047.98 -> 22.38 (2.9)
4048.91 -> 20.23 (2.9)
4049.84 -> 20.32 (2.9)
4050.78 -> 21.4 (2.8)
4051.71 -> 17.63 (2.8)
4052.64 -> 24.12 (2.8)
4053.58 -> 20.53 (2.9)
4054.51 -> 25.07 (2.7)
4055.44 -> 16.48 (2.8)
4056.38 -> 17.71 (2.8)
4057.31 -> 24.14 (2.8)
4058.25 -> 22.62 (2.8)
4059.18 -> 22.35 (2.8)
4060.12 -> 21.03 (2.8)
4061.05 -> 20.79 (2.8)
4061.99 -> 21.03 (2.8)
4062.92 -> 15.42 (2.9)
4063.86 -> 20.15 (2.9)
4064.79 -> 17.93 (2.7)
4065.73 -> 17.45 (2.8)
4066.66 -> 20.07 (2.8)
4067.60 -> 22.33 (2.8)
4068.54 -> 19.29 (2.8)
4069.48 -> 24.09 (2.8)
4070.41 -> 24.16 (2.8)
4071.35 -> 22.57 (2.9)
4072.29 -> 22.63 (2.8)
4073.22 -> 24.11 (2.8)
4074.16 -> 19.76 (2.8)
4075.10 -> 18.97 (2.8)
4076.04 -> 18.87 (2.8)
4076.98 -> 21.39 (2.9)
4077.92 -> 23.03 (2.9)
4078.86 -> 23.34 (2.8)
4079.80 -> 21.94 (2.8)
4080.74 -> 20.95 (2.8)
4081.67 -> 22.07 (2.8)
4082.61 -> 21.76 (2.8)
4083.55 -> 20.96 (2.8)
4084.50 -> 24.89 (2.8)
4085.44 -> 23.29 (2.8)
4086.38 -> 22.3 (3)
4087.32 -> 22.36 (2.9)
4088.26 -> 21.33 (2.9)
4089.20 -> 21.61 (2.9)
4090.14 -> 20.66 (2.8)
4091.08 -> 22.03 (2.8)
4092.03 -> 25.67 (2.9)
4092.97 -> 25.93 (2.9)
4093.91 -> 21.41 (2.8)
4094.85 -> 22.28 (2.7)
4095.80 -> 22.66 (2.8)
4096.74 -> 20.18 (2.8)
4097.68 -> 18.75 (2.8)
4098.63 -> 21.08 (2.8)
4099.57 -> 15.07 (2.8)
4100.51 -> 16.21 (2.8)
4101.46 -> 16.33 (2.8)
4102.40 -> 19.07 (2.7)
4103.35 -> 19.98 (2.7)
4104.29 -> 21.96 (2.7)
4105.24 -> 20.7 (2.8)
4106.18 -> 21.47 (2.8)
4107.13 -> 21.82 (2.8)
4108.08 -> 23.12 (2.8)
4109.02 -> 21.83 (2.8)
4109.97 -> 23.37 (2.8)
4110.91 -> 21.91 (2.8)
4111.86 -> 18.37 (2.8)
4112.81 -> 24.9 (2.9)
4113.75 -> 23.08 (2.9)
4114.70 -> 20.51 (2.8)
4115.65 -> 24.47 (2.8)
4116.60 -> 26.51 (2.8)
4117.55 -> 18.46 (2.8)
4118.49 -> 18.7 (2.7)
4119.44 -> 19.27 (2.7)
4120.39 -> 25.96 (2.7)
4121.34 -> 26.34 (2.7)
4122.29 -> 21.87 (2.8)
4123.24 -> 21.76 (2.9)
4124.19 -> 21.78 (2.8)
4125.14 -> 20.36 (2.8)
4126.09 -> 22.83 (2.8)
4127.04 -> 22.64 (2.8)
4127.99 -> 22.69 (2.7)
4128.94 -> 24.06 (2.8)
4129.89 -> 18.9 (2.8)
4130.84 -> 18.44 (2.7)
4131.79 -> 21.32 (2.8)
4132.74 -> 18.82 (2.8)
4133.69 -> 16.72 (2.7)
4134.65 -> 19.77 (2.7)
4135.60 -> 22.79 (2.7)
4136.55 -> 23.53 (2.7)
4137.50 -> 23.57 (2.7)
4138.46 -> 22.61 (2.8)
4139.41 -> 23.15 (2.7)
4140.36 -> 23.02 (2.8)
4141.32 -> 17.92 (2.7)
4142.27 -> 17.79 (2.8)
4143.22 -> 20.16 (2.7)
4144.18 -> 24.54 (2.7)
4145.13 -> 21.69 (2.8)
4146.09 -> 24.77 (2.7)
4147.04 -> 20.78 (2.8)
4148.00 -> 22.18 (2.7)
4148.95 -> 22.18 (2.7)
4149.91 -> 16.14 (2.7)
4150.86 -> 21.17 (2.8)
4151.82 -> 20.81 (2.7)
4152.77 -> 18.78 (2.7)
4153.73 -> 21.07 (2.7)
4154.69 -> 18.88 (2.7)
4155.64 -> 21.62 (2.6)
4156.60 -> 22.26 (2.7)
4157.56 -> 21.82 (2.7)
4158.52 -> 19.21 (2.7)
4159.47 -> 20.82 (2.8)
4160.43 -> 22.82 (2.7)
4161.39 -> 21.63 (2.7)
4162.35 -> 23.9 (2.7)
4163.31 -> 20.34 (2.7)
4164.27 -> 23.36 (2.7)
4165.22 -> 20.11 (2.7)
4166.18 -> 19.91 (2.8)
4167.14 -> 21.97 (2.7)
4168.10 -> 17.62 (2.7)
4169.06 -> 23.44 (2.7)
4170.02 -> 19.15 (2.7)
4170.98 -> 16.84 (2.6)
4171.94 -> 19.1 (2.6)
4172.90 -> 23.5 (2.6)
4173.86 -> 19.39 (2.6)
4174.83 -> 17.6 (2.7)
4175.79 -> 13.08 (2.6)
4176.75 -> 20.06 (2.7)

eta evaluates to 223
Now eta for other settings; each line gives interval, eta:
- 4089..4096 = 160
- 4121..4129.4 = 190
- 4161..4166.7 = 123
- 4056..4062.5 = 139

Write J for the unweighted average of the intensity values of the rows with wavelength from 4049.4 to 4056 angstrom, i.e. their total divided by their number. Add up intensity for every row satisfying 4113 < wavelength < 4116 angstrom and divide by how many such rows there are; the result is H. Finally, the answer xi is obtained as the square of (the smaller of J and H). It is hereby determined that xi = 432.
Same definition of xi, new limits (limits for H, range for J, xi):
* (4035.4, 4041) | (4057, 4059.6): 418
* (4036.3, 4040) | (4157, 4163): 471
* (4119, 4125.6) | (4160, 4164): 492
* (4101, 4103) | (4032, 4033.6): 313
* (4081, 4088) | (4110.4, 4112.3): 406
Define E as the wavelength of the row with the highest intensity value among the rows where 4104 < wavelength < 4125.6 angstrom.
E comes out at 4116.60 angstrom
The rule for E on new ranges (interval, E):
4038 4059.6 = 4054.51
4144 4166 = 4146.09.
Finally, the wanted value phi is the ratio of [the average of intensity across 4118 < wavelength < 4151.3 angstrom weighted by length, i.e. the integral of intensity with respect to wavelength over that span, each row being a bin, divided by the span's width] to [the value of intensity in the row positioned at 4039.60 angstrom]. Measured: 0.90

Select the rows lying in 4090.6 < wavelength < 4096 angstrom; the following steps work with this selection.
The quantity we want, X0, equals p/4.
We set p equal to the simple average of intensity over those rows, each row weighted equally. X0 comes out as 5.8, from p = 23.3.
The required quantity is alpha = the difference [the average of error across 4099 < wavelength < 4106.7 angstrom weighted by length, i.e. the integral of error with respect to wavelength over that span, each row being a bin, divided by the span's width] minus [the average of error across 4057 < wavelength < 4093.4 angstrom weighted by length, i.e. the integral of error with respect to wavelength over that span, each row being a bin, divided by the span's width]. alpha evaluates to -0.06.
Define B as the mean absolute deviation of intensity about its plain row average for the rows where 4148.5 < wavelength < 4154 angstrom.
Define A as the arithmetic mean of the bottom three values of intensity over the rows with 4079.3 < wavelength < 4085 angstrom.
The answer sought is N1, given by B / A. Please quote 0.081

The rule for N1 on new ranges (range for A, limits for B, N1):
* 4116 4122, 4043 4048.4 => 0.071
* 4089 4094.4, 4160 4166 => 0.063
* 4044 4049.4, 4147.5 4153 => 0.092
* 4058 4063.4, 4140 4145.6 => 0.117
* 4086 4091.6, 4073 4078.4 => 0.086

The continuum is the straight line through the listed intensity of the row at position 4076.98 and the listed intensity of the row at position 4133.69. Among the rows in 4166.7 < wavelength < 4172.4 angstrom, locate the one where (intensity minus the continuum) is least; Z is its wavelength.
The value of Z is 4170.98 angstrom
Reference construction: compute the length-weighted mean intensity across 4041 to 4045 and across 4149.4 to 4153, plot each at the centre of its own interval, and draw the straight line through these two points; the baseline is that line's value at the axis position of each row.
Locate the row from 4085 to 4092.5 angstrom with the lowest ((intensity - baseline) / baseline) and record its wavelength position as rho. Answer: 4090.14 angstrom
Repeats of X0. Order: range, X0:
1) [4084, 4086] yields 6.0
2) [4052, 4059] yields 5.4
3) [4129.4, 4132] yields 4.9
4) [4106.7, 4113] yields 5.5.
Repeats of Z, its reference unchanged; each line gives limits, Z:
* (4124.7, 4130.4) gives 4129.89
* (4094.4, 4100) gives 4099.57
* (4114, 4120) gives 4117.55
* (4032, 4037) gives 4034.95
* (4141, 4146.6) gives 4142.27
